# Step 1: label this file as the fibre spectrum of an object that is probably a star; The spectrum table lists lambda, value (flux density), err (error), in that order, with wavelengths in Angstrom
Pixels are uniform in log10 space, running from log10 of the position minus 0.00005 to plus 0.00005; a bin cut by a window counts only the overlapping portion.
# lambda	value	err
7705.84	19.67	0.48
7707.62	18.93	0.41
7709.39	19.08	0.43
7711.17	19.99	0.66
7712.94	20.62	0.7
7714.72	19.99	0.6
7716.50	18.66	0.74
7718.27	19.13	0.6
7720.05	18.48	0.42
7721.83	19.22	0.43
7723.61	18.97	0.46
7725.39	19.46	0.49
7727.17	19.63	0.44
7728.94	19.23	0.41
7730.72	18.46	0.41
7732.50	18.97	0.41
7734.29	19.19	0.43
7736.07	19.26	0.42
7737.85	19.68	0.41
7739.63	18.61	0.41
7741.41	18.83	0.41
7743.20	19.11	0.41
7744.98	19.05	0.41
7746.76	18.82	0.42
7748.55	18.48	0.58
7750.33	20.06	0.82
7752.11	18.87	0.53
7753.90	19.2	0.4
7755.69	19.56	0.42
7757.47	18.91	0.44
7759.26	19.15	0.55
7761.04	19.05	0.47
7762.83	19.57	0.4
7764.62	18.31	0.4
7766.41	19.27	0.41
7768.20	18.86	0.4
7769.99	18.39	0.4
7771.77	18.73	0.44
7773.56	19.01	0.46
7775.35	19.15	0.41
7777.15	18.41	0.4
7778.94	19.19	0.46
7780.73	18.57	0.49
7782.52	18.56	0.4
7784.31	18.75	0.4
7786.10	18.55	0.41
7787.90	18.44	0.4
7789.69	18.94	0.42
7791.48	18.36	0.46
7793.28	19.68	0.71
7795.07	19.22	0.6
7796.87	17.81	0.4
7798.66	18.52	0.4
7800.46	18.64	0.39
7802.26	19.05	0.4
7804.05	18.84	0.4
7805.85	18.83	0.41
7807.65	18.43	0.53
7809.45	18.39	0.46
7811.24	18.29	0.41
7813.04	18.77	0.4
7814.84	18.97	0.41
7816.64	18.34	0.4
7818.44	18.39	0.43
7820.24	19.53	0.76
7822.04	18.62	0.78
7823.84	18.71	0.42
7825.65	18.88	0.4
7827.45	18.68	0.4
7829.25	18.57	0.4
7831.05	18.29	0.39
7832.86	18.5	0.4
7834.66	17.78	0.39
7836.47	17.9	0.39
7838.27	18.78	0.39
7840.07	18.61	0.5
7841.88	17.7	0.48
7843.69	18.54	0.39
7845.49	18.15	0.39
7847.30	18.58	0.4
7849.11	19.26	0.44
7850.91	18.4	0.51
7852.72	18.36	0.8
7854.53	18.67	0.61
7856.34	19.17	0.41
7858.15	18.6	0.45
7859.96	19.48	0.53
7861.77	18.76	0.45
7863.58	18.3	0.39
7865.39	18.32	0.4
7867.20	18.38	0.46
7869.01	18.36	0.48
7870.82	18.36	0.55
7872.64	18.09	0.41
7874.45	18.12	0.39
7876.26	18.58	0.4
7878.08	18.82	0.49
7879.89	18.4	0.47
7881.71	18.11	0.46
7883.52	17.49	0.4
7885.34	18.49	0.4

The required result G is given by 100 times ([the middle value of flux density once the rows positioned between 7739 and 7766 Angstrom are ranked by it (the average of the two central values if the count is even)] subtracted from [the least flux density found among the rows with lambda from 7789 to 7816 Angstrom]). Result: -124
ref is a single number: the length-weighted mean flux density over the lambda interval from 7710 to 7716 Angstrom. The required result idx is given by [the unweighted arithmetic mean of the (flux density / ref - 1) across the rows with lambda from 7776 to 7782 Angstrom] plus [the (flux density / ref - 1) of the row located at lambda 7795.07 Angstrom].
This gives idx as -0.105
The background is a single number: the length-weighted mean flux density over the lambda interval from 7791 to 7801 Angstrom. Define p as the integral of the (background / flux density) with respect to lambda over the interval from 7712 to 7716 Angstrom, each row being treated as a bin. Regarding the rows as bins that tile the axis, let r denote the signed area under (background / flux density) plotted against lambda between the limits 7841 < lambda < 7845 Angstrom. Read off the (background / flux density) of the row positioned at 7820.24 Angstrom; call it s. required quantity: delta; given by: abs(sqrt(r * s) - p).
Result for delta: 1.73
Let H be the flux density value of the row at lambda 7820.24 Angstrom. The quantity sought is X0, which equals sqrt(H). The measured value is 4.42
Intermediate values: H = 19.53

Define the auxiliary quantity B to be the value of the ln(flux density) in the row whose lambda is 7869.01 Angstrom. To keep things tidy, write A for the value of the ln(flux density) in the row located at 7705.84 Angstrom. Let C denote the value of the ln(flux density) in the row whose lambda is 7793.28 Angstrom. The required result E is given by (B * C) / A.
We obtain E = 2.91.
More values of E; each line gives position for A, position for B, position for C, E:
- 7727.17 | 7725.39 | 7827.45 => 2.92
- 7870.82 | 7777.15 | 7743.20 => 2.95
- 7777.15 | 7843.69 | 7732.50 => 2.95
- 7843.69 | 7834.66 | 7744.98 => 2.90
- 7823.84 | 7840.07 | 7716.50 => 2.92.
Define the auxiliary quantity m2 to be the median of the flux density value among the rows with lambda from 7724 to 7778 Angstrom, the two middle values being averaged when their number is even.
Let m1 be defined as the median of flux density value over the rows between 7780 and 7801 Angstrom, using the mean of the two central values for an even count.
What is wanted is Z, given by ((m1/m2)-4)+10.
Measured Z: 6.97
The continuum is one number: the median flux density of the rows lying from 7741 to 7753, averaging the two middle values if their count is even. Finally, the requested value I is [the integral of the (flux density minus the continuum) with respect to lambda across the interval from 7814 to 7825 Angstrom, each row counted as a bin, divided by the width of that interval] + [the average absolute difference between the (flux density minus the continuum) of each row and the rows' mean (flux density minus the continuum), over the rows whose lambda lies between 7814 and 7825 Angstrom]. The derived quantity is 0.22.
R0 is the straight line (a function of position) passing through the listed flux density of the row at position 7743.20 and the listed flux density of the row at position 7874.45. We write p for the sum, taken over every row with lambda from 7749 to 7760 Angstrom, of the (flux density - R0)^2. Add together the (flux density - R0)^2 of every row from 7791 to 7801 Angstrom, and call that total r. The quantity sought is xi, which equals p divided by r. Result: 0.66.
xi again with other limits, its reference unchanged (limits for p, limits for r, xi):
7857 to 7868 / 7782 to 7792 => 4.96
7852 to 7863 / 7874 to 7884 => 2.55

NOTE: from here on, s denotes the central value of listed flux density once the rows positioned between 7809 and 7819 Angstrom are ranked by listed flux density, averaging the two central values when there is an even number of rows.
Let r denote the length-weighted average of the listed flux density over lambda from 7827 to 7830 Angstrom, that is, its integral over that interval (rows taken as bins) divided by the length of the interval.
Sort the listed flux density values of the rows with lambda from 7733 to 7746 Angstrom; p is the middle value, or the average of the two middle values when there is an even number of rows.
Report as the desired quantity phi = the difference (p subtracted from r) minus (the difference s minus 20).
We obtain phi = 1.14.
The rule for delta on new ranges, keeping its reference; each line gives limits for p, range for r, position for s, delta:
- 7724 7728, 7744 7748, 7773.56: 1.87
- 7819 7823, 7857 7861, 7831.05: 1.94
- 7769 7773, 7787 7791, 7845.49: 2.00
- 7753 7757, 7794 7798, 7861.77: 1.86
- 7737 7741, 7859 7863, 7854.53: 1.94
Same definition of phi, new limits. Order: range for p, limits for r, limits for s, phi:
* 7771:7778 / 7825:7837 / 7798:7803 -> 0.86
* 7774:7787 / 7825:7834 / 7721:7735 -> 0.79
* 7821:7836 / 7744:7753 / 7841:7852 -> 2.01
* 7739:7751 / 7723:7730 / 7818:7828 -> 1.81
